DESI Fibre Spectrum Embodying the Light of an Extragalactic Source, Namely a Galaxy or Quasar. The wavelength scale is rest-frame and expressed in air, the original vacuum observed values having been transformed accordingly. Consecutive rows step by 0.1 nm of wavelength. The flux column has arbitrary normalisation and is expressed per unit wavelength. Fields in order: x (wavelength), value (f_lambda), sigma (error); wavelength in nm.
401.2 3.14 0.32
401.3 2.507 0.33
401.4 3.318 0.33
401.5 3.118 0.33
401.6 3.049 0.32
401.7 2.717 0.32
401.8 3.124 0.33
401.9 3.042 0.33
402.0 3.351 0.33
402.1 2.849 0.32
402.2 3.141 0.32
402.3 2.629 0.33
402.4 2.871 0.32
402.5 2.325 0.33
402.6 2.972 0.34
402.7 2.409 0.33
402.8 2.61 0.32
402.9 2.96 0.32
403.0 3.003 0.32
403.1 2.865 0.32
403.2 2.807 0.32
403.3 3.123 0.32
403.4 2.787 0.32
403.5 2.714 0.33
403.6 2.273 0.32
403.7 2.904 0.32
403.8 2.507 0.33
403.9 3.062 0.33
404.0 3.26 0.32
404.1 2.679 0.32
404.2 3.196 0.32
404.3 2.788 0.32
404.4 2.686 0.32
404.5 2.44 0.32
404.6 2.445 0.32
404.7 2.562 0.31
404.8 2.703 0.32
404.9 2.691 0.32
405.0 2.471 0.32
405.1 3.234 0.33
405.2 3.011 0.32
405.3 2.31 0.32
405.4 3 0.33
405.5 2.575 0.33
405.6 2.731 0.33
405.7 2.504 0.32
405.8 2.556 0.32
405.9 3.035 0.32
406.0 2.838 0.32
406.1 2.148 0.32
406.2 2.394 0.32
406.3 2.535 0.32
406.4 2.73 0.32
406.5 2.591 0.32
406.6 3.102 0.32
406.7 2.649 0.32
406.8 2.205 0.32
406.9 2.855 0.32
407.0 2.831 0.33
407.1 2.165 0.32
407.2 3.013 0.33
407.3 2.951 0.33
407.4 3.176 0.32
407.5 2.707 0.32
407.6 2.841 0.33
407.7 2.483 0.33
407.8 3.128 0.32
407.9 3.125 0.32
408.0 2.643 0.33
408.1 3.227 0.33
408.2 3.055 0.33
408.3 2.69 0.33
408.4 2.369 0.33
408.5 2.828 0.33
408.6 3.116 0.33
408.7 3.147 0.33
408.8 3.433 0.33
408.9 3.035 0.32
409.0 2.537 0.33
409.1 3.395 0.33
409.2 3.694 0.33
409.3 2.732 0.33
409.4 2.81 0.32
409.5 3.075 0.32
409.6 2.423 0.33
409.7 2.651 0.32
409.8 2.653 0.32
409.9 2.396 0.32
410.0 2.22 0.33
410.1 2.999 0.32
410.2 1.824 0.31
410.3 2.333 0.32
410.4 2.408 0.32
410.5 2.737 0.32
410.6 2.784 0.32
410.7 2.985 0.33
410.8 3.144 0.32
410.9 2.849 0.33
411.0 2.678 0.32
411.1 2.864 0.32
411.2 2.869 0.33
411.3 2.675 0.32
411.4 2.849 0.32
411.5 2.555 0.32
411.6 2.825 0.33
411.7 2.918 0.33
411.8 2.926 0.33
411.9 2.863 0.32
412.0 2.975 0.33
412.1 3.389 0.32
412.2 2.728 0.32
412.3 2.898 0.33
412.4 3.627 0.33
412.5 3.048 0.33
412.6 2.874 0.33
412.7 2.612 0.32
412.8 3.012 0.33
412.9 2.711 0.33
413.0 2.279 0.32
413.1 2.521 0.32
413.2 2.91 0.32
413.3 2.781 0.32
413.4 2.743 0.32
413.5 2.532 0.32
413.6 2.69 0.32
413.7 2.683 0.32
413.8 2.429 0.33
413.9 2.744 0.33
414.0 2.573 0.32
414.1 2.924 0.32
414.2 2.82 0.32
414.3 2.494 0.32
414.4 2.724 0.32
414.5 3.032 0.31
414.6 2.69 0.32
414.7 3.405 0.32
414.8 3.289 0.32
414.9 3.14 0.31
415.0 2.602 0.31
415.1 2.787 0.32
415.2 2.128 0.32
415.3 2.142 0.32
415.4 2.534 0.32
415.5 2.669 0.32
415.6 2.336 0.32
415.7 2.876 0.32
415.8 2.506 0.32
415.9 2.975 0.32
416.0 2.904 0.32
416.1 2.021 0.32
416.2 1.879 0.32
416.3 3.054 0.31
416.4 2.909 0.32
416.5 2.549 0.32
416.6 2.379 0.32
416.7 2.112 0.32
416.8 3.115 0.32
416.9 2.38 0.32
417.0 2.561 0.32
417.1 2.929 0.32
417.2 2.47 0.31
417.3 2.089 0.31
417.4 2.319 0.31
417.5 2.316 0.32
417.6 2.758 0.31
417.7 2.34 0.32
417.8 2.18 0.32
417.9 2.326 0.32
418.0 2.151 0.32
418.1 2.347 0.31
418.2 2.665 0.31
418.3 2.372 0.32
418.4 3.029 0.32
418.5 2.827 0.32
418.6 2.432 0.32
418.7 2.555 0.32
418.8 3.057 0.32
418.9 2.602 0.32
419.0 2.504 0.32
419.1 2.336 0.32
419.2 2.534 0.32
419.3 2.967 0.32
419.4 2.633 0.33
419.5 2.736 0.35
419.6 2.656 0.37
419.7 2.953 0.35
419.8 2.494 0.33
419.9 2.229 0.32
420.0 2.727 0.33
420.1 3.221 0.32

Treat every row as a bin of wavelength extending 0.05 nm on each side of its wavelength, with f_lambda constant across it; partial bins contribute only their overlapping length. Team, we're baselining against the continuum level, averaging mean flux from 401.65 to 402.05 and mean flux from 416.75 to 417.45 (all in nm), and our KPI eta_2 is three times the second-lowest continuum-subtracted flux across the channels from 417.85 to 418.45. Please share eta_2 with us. -1.4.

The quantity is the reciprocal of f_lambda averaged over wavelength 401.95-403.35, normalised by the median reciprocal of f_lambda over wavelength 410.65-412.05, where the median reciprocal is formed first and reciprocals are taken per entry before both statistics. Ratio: 1.01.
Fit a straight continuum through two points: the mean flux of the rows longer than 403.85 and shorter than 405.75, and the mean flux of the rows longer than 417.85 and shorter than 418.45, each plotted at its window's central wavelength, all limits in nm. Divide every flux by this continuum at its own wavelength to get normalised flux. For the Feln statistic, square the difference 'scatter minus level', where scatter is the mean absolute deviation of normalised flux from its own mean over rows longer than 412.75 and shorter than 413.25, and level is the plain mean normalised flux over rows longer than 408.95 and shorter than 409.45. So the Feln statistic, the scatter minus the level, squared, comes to 1.10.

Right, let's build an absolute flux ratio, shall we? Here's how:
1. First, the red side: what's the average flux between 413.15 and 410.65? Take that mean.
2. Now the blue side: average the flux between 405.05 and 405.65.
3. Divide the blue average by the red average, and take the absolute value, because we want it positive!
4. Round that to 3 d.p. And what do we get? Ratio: 0.980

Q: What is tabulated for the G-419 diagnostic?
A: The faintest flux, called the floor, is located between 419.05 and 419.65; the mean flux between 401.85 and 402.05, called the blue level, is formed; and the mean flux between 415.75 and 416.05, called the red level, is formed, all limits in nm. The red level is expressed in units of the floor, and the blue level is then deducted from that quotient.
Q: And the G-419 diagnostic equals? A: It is -2.0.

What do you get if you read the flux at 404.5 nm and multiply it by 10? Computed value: 24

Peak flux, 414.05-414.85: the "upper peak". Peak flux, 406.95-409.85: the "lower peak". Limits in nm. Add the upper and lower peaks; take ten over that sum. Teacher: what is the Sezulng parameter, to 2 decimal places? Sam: 1.41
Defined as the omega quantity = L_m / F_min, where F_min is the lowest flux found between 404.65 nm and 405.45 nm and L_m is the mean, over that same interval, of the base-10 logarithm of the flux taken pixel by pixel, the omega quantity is 0.189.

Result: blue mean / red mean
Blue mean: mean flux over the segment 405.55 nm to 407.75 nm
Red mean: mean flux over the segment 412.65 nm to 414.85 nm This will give 0.97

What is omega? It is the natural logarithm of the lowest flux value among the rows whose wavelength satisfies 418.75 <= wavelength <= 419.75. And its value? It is 0.85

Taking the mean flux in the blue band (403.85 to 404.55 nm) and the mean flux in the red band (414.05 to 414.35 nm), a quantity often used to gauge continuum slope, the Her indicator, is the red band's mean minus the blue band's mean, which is -0.13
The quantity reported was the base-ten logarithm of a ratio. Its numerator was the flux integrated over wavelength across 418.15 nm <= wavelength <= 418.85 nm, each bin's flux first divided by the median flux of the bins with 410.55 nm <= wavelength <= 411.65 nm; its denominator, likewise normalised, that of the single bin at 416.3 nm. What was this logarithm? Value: -0.21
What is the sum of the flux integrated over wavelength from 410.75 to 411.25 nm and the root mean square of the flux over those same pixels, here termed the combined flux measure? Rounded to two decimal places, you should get 4.33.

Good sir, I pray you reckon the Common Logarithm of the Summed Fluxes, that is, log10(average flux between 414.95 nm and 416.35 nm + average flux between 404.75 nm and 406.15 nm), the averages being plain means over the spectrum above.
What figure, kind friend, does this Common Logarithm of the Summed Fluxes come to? 0.719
